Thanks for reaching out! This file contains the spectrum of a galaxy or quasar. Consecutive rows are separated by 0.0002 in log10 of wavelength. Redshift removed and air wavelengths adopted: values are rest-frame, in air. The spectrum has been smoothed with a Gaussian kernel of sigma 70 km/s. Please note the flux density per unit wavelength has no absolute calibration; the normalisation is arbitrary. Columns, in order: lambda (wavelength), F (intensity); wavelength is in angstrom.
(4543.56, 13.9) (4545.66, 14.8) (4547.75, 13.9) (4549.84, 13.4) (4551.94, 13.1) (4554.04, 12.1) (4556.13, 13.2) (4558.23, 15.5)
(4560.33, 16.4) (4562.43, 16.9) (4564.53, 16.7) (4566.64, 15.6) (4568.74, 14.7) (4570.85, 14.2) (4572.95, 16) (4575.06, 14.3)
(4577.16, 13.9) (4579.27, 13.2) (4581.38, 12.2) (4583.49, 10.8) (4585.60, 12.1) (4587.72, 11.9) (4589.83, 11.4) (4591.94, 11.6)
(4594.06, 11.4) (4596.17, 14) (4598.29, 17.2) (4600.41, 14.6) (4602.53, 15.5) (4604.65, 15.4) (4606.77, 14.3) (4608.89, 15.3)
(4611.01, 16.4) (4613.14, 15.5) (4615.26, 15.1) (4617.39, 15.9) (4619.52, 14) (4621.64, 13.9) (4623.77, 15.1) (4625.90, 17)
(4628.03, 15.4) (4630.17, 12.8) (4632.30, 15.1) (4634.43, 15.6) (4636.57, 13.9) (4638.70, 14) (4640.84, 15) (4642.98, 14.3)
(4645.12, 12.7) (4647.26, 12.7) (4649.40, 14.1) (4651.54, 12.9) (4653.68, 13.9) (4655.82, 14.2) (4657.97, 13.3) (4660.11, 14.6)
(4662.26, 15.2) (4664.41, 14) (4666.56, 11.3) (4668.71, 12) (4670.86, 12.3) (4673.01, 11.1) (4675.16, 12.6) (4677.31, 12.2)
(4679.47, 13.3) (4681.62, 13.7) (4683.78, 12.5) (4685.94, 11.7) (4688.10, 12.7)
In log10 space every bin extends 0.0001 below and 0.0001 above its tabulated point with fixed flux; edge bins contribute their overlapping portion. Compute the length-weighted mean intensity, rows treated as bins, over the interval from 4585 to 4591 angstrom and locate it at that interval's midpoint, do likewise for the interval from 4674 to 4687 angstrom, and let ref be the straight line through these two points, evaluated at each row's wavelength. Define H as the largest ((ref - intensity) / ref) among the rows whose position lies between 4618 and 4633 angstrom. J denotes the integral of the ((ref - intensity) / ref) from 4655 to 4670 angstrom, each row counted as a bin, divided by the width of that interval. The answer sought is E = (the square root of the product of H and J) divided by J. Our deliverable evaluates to -0.80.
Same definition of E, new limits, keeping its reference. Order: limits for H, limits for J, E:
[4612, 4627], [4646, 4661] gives -1.22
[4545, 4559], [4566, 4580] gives -0.48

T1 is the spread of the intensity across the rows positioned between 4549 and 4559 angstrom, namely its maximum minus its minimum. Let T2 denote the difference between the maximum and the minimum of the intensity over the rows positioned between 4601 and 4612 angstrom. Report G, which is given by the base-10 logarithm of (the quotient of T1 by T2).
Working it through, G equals 0.21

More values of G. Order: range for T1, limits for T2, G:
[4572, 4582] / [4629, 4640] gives 0.13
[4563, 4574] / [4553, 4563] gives -0.28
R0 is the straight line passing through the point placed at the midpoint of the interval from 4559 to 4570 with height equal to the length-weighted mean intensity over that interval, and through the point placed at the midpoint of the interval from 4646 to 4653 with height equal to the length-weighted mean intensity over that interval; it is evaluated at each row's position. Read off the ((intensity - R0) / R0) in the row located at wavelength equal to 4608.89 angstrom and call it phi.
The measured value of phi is 0.05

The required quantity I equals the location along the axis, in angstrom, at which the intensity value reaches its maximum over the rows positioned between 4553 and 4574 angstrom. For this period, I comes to 4562.43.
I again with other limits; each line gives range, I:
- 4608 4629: 4625.90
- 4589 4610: 4598.29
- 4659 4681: 4662.26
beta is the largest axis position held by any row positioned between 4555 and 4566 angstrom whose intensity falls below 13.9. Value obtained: 4556.13 angstrom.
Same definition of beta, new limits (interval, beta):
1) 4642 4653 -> 4651.54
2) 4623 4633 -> 4630.17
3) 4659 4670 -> 4668.71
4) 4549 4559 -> 4556.13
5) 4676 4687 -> 4685.94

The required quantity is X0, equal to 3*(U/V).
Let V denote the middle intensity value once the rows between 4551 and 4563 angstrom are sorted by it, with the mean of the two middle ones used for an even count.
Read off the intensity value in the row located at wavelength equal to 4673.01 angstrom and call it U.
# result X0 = 2.3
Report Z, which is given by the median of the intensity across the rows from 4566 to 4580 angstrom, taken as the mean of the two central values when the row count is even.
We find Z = 14.3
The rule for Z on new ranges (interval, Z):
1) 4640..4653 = 13.5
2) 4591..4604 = 14.3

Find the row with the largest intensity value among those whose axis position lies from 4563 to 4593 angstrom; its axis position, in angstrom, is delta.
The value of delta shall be 4564.53 angstrom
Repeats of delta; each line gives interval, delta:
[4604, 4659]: 4625.90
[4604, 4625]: 4611.01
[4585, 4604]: 4598.29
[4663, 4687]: 4664.41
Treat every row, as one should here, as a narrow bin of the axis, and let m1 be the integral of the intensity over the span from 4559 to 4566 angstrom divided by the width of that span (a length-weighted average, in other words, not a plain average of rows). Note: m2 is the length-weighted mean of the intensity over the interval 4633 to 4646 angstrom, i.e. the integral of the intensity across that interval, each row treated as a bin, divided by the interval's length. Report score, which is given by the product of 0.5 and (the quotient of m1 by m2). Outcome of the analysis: 0.579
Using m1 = 16.5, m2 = 14.29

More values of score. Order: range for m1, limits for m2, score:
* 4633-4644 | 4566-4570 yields 0.484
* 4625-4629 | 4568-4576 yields 0.547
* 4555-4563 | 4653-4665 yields 0.541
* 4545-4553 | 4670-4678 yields 0.571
